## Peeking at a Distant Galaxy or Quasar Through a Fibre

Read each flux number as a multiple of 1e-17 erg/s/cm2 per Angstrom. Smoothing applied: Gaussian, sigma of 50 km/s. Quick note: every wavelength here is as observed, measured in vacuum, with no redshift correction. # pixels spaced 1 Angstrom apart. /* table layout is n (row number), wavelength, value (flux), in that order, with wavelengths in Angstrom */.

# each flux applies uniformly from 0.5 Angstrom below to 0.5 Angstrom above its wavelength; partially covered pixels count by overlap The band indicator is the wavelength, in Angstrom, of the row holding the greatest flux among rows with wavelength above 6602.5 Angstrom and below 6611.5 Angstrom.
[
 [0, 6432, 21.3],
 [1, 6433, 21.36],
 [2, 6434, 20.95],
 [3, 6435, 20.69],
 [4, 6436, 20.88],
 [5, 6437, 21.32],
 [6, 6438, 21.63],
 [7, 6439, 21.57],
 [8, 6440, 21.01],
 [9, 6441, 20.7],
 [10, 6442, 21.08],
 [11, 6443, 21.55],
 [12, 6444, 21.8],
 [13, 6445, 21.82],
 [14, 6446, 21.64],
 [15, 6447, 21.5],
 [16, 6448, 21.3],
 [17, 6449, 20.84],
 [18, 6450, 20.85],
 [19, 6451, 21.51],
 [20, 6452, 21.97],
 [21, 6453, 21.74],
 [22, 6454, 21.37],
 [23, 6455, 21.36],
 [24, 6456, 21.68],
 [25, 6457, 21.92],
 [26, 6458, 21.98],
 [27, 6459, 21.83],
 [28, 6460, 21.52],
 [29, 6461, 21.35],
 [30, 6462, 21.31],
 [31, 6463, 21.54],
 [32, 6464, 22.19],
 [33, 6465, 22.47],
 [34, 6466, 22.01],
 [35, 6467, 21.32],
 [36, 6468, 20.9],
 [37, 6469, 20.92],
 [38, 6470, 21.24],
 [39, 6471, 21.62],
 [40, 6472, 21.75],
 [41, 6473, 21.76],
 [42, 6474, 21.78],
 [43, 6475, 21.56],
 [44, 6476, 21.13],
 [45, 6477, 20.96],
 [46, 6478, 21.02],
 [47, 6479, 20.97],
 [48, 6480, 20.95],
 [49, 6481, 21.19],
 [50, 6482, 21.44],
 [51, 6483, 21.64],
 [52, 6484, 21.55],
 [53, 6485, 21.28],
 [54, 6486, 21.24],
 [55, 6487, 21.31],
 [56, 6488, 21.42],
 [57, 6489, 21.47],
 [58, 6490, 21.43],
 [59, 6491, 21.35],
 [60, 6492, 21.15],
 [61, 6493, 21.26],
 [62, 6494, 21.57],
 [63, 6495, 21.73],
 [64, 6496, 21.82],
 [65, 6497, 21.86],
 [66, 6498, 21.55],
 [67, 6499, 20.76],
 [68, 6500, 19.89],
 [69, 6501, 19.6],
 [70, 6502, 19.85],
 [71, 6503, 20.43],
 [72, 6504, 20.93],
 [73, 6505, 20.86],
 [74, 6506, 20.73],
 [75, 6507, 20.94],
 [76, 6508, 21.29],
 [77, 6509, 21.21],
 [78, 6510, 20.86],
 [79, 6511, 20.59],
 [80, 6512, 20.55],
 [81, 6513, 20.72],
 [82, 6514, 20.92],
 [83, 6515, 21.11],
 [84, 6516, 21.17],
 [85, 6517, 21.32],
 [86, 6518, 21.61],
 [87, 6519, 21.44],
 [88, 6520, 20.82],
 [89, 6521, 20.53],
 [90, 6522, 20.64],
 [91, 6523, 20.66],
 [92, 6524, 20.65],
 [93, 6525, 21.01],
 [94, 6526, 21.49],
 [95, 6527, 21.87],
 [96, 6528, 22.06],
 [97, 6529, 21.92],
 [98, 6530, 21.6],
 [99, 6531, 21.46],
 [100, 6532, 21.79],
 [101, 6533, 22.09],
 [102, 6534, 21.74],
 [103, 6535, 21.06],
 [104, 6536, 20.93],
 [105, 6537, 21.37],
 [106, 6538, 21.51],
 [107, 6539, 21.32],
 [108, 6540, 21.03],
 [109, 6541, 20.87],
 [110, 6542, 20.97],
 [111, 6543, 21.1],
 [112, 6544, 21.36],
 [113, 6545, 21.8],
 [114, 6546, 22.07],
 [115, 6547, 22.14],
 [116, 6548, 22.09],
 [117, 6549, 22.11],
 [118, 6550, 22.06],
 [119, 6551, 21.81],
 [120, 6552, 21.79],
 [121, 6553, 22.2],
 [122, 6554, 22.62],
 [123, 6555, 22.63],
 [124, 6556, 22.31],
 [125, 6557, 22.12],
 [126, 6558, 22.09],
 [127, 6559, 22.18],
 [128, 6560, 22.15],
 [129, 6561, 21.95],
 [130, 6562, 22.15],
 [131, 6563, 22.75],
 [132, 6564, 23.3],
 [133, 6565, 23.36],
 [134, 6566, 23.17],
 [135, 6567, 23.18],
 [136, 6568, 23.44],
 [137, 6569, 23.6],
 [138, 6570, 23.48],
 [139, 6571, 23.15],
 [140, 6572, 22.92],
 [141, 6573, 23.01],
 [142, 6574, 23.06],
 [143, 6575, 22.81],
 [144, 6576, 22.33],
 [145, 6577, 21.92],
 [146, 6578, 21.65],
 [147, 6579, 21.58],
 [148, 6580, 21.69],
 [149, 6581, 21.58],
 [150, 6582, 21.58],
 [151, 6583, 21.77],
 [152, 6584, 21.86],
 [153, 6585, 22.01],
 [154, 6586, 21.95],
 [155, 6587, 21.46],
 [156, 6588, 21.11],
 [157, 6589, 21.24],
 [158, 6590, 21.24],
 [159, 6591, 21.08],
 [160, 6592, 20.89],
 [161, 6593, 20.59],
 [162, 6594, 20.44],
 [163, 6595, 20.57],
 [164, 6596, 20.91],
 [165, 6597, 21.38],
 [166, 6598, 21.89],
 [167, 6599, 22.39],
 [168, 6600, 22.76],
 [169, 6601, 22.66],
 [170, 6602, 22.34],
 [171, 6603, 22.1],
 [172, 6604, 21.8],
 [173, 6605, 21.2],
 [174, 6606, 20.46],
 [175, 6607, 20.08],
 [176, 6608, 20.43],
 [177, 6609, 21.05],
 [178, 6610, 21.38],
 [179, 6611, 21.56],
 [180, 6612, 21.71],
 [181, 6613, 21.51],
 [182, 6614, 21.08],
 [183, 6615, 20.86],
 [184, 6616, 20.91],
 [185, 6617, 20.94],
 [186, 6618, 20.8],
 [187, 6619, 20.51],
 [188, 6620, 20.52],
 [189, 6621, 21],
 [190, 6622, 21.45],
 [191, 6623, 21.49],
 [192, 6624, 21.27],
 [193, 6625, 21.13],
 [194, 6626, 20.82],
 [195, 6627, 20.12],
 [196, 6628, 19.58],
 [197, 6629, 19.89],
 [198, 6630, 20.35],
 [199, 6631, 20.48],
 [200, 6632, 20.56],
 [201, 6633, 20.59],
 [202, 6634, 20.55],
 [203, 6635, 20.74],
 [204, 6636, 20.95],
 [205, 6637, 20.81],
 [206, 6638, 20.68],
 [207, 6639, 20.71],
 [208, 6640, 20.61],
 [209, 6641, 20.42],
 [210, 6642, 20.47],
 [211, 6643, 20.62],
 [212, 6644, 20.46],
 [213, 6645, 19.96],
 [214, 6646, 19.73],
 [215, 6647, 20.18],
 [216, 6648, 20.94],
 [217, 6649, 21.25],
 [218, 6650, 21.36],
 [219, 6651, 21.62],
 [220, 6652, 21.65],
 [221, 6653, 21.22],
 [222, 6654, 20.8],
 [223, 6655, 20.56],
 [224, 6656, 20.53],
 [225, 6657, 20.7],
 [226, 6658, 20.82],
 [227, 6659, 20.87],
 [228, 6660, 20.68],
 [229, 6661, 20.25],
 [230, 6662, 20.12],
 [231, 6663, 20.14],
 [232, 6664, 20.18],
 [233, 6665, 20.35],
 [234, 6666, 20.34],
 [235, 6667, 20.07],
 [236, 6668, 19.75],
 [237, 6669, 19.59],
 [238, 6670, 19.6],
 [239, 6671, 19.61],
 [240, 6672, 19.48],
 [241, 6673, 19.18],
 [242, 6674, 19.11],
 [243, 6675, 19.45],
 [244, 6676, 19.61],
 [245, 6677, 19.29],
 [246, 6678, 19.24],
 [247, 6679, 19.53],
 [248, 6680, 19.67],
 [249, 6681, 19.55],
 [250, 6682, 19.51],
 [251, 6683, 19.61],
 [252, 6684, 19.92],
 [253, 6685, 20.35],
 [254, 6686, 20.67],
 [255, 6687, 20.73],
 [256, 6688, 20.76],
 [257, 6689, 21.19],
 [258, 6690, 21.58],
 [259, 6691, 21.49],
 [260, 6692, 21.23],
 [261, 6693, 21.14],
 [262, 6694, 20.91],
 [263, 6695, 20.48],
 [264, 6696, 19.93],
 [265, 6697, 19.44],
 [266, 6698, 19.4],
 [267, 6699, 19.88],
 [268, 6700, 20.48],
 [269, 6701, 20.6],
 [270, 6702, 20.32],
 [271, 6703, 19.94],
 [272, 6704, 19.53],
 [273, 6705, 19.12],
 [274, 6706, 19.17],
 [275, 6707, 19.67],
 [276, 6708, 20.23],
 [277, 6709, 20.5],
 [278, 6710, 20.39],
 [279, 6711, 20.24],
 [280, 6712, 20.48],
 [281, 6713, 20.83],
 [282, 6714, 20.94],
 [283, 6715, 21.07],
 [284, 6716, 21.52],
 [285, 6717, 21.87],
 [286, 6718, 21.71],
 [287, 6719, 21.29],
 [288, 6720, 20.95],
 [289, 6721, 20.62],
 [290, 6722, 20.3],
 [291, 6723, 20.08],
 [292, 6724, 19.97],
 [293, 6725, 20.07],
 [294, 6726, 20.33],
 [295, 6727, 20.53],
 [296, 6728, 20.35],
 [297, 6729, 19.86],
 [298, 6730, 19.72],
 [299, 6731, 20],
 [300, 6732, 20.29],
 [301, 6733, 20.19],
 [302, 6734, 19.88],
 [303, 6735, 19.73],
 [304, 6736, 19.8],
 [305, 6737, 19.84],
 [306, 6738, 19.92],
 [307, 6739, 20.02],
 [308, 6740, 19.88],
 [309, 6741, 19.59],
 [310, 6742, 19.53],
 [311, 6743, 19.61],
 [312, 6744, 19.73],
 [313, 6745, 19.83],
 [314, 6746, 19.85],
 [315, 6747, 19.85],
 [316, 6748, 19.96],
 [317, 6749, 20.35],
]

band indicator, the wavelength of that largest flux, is 6603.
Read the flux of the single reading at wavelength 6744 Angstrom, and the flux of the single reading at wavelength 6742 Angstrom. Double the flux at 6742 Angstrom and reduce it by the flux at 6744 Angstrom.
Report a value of 19.3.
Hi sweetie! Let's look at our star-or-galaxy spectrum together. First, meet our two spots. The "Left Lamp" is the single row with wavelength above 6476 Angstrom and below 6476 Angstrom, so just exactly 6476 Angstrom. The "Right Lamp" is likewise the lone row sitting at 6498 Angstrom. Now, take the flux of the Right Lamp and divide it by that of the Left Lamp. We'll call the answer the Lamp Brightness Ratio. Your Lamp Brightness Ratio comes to 1.020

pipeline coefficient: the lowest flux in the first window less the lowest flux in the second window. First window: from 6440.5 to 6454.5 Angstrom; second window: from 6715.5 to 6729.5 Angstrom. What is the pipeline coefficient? 0.8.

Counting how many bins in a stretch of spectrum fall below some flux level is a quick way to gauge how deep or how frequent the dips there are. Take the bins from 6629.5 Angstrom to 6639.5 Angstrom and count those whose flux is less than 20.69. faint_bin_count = 6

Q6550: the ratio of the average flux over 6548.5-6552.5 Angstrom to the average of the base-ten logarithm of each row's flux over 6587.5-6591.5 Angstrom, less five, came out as 11.55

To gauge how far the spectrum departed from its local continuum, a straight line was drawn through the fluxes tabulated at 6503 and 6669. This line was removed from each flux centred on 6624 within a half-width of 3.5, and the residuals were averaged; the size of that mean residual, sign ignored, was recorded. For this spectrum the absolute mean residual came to 1.2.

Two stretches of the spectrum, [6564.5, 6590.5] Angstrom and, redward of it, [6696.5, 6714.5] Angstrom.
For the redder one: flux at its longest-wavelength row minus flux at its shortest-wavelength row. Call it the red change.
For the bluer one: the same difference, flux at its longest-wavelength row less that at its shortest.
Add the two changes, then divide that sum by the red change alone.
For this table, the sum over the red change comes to -0.4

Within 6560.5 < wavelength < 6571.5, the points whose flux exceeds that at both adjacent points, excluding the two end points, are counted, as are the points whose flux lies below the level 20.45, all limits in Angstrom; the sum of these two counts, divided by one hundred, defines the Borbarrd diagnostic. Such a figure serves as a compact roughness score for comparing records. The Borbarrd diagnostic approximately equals 0.020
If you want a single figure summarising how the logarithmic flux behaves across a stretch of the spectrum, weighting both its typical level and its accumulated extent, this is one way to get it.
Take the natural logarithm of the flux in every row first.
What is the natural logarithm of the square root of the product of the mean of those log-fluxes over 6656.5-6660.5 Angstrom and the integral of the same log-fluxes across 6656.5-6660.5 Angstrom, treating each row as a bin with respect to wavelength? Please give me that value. 1.80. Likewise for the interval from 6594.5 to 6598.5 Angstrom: 1.81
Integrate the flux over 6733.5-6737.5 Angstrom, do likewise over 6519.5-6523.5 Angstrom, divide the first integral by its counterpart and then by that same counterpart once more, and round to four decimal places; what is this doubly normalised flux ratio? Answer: 0.0116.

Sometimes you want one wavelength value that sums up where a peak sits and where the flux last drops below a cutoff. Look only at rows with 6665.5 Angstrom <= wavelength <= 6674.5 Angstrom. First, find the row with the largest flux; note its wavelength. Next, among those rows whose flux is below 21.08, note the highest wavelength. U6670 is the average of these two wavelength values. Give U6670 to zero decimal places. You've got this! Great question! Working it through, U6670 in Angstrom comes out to 6670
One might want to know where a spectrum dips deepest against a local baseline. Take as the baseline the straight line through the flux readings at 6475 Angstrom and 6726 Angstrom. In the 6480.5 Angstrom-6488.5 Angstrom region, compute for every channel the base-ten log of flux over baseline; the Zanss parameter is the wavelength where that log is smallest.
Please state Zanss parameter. 6481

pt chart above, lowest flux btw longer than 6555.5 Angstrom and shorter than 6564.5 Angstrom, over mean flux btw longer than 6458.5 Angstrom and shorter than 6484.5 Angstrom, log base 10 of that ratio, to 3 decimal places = 0.010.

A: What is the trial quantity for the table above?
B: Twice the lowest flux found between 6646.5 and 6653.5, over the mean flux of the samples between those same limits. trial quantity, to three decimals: 1.906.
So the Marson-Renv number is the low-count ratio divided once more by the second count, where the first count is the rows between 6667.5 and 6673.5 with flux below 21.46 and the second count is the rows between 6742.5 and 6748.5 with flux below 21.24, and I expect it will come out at 0.167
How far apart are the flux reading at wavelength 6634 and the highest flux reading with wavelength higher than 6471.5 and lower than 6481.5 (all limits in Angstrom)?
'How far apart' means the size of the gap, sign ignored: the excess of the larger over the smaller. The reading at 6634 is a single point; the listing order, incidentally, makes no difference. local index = 1.2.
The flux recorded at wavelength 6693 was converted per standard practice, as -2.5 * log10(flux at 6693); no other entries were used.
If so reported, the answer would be -3.31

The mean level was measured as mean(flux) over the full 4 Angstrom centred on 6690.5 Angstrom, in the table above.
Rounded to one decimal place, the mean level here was 21.4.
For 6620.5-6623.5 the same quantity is 21.3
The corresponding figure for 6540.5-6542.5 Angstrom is 20.9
